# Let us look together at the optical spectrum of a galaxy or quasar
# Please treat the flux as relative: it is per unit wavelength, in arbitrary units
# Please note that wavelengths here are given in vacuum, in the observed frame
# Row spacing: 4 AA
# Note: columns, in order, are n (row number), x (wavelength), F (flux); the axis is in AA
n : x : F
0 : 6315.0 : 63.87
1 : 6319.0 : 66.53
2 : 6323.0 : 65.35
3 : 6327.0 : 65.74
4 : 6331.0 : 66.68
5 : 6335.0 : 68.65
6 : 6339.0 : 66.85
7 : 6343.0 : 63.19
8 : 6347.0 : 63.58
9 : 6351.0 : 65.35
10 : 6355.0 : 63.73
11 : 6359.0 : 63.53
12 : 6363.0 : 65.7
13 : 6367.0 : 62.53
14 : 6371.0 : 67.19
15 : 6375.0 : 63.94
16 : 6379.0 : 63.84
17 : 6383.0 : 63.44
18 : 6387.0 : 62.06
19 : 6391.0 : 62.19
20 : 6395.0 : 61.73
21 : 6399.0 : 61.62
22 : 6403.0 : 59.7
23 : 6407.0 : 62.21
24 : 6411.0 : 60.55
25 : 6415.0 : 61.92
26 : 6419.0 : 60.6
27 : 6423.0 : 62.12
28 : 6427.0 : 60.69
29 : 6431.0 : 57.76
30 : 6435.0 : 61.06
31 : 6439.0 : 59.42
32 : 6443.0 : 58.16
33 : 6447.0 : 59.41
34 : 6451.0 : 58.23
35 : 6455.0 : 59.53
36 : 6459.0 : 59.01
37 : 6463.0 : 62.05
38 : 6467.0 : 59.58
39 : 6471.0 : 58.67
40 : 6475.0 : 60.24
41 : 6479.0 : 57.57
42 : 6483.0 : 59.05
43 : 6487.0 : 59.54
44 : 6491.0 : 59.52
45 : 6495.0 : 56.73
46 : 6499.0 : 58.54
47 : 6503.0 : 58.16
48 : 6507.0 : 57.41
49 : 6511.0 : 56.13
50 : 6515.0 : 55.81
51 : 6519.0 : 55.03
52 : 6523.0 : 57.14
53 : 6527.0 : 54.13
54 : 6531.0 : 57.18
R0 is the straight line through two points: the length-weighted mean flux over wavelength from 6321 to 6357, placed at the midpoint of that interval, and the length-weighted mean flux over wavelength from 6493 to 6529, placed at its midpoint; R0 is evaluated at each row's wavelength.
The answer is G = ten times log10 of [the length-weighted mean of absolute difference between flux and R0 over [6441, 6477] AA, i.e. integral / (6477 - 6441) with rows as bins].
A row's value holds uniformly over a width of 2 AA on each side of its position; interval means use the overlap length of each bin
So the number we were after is 0.34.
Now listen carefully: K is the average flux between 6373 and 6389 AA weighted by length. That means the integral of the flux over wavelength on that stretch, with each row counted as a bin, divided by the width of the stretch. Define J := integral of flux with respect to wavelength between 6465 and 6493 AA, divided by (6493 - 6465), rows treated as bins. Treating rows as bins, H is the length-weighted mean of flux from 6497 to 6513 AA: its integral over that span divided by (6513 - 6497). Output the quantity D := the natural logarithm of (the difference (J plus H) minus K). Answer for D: 3.98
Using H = 57.6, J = 59.2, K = 63.3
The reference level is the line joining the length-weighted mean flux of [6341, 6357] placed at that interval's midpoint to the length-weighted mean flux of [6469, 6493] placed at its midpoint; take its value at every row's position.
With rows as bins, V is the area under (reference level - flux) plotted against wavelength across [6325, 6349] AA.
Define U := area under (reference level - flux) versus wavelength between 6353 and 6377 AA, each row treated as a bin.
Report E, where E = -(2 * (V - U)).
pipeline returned 15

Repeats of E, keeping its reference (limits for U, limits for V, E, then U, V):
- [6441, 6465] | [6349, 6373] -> 90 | 18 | -28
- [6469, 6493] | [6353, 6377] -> 51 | 0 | -26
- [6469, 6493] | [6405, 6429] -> -5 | 0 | 3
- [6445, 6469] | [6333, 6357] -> 70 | 8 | -27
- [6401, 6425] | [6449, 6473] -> 5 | 10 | 8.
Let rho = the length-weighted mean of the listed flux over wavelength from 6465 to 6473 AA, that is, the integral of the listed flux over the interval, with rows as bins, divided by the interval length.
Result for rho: 59.1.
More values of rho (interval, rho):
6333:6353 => 65.5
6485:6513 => 58.0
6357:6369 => 63.9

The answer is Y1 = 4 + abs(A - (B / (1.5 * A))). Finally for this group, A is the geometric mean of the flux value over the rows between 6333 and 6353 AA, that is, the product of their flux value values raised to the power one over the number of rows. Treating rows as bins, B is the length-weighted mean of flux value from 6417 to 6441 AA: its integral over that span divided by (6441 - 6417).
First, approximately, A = 65.5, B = 60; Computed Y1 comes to 68.9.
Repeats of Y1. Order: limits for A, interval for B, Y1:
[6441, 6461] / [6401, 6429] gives 62.2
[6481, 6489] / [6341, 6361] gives 62.6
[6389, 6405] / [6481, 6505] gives 64.7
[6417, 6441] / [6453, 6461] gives 63.6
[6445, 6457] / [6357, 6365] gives 62.3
